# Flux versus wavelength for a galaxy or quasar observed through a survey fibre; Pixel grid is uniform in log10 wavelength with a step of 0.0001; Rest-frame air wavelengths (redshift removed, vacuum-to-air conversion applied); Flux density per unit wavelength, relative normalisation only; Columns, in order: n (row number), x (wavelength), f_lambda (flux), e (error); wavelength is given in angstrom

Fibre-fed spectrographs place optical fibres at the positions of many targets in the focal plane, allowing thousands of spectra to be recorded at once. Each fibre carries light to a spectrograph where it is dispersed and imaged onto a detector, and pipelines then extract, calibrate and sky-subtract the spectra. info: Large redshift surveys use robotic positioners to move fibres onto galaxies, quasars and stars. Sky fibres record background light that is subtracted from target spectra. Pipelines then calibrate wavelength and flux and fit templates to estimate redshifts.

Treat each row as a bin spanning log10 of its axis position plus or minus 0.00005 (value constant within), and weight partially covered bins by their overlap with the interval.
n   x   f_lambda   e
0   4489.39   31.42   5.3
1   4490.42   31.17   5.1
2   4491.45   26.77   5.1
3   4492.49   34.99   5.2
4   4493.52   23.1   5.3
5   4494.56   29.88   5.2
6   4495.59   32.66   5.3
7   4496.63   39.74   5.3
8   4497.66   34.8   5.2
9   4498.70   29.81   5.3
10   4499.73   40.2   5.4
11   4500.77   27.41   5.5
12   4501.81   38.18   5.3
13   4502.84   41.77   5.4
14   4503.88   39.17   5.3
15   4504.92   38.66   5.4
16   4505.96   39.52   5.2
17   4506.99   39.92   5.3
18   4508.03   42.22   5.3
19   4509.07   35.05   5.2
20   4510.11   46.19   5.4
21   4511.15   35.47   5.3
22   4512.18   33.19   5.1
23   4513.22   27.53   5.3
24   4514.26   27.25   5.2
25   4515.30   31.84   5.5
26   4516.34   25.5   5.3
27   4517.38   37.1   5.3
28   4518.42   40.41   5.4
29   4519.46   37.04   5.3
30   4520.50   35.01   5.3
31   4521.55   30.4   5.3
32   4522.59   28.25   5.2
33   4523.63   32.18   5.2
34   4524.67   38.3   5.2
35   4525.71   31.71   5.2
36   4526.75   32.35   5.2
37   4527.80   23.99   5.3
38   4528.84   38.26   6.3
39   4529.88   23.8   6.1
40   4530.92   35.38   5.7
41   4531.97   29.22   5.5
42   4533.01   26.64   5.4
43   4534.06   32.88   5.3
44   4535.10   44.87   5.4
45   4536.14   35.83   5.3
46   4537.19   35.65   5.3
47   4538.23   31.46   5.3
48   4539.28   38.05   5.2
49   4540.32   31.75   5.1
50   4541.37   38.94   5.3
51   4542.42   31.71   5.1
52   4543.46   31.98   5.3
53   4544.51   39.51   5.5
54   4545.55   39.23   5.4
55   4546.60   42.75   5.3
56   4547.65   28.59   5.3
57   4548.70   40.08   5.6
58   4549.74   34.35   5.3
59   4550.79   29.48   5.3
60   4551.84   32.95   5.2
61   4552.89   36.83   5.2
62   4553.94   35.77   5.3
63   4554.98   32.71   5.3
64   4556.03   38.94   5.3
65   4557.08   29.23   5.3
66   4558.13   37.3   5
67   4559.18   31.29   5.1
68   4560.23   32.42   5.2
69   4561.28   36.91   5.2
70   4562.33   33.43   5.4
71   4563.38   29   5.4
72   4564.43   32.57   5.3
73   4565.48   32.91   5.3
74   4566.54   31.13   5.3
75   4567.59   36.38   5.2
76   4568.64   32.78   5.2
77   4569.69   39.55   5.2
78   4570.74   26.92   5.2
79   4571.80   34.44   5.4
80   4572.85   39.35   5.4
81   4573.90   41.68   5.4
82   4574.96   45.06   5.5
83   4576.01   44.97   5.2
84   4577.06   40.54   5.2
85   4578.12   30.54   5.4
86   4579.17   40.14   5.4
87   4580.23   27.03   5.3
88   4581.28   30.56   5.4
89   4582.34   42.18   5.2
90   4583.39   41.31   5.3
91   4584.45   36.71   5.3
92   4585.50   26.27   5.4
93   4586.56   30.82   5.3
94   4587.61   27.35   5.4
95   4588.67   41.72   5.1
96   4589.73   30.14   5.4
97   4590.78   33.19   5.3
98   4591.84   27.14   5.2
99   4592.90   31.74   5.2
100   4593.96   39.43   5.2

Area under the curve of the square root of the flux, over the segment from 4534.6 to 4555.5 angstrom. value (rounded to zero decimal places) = 125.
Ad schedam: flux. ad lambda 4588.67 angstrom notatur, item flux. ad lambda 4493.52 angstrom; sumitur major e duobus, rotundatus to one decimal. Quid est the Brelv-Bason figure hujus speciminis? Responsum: 41.7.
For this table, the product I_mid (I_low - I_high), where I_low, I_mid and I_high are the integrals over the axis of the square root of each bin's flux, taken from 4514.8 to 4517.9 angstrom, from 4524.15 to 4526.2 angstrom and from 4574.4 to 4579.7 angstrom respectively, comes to -196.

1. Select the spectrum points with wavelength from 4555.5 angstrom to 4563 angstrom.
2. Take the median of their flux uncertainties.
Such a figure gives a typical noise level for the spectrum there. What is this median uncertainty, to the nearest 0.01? 5.20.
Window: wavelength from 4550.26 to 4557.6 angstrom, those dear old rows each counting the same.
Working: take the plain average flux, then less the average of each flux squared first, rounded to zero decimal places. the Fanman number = -1114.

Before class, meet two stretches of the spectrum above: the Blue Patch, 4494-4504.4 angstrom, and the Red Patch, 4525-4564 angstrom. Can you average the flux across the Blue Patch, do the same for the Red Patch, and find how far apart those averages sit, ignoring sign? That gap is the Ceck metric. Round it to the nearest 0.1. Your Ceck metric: 1.4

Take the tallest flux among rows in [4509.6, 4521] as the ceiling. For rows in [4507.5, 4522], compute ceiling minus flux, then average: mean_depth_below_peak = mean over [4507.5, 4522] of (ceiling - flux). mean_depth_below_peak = 11.6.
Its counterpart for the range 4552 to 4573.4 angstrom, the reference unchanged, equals 12.2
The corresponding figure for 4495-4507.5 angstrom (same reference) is 9.4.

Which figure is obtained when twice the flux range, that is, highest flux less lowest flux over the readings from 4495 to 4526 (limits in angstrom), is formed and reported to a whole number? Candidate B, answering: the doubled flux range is 41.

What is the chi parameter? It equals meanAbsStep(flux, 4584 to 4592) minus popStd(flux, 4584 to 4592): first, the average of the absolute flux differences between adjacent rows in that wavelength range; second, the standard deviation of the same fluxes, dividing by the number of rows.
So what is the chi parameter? 2.6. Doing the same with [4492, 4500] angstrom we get 1.7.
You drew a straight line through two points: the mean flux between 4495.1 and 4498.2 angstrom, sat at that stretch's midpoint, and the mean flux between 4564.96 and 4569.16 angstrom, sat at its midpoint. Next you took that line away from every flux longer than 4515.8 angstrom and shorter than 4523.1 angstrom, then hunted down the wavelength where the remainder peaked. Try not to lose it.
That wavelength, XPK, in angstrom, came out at 4518.42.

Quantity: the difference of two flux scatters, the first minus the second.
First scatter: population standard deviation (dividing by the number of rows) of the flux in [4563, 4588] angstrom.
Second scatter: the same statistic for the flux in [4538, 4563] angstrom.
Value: 2.0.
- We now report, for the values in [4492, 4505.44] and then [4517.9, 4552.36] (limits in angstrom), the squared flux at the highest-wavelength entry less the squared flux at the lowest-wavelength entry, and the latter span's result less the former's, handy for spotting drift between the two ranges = -818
